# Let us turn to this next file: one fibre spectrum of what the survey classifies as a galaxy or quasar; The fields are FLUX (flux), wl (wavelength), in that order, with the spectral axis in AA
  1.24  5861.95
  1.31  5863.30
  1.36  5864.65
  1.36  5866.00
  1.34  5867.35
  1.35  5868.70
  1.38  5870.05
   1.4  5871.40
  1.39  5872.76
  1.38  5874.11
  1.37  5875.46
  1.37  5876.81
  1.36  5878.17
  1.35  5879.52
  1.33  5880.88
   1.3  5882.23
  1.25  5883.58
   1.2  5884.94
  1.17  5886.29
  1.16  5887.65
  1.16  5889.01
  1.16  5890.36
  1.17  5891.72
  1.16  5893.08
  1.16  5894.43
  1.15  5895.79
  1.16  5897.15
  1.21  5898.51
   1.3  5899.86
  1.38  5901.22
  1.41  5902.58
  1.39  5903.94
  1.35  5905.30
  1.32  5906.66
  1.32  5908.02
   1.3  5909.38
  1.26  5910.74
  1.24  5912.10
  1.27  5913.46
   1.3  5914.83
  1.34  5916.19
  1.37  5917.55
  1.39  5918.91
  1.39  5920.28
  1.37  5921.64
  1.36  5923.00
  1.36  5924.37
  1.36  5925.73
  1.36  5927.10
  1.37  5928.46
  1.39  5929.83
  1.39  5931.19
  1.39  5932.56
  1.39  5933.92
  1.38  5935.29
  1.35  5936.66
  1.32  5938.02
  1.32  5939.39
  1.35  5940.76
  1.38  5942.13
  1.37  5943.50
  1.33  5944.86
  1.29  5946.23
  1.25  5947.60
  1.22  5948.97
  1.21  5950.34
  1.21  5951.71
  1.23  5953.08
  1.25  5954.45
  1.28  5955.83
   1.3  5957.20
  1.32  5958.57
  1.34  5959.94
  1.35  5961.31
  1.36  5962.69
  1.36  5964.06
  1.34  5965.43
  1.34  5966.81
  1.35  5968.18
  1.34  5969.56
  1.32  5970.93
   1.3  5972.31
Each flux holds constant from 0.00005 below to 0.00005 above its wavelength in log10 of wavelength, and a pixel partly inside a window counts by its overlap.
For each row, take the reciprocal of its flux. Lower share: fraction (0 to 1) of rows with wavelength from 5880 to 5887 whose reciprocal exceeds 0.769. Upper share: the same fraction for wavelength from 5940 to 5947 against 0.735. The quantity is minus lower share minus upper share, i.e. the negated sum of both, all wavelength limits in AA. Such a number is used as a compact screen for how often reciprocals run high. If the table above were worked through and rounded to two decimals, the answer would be -1.40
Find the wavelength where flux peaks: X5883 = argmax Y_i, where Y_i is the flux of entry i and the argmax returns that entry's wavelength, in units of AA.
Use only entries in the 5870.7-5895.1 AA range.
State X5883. 5871.40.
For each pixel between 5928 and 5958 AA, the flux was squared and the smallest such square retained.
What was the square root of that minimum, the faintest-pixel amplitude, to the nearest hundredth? 1.21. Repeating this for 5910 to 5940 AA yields 1.24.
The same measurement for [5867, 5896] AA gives 1.15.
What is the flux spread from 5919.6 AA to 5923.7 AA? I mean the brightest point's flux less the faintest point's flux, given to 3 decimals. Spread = 0.030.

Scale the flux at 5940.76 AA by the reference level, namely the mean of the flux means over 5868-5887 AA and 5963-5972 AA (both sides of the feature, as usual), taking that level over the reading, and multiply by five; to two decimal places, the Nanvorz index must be 4.94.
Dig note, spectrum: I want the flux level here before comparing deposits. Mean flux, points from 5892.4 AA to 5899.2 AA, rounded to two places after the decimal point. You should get 1.17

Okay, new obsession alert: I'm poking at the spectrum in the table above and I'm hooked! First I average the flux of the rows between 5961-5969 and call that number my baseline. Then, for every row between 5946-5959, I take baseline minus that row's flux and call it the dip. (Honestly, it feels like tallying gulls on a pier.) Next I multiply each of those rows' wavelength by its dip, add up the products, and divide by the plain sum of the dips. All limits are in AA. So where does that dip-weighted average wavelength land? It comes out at 5951.6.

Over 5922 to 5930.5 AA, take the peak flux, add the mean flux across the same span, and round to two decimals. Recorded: 2.76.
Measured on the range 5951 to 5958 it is 2.55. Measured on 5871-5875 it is 2.79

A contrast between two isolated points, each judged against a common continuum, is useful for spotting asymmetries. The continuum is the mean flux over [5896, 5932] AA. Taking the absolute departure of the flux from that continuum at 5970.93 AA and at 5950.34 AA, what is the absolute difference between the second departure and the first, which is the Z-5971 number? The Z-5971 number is 0.11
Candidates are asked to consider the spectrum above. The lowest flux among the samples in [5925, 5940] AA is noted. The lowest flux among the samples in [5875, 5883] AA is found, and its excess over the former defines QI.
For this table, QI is -0.02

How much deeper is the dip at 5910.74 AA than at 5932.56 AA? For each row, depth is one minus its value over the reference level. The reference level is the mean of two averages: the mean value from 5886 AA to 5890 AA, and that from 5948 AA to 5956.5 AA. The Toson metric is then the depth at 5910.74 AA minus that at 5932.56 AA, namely 0.11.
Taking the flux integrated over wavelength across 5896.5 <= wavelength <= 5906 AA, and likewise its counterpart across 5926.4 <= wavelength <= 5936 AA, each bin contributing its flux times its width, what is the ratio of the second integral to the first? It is 1.06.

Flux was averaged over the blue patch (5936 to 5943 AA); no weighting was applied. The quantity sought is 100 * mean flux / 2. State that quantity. 67.2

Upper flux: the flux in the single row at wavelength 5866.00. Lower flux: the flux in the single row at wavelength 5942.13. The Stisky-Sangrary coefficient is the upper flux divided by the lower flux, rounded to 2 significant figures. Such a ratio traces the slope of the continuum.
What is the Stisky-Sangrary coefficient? 0.99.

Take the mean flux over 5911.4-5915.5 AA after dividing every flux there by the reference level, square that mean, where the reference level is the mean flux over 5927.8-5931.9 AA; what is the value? 0.84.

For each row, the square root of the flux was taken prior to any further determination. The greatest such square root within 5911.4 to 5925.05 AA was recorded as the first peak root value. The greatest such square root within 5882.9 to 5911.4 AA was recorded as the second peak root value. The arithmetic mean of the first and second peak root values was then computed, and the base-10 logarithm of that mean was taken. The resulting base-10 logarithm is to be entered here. 0.0731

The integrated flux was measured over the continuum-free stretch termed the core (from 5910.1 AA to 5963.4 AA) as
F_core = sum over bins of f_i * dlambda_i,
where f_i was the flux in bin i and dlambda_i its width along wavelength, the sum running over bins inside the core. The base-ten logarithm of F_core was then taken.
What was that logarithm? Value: 1.85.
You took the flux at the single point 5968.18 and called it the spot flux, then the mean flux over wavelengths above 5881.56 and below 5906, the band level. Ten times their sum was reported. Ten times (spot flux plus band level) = 25.9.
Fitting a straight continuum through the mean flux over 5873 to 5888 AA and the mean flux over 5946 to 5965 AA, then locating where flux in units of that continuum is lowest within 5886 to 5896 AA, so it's 5895.79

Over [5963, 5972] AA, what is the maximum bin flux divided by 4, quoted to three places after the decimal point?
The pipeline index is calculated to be 0.340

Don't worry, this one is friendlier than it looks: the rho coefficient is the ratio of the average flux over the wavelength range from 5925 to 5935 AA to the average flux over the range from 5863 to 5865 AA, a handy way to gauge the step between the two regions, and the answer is 1.03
